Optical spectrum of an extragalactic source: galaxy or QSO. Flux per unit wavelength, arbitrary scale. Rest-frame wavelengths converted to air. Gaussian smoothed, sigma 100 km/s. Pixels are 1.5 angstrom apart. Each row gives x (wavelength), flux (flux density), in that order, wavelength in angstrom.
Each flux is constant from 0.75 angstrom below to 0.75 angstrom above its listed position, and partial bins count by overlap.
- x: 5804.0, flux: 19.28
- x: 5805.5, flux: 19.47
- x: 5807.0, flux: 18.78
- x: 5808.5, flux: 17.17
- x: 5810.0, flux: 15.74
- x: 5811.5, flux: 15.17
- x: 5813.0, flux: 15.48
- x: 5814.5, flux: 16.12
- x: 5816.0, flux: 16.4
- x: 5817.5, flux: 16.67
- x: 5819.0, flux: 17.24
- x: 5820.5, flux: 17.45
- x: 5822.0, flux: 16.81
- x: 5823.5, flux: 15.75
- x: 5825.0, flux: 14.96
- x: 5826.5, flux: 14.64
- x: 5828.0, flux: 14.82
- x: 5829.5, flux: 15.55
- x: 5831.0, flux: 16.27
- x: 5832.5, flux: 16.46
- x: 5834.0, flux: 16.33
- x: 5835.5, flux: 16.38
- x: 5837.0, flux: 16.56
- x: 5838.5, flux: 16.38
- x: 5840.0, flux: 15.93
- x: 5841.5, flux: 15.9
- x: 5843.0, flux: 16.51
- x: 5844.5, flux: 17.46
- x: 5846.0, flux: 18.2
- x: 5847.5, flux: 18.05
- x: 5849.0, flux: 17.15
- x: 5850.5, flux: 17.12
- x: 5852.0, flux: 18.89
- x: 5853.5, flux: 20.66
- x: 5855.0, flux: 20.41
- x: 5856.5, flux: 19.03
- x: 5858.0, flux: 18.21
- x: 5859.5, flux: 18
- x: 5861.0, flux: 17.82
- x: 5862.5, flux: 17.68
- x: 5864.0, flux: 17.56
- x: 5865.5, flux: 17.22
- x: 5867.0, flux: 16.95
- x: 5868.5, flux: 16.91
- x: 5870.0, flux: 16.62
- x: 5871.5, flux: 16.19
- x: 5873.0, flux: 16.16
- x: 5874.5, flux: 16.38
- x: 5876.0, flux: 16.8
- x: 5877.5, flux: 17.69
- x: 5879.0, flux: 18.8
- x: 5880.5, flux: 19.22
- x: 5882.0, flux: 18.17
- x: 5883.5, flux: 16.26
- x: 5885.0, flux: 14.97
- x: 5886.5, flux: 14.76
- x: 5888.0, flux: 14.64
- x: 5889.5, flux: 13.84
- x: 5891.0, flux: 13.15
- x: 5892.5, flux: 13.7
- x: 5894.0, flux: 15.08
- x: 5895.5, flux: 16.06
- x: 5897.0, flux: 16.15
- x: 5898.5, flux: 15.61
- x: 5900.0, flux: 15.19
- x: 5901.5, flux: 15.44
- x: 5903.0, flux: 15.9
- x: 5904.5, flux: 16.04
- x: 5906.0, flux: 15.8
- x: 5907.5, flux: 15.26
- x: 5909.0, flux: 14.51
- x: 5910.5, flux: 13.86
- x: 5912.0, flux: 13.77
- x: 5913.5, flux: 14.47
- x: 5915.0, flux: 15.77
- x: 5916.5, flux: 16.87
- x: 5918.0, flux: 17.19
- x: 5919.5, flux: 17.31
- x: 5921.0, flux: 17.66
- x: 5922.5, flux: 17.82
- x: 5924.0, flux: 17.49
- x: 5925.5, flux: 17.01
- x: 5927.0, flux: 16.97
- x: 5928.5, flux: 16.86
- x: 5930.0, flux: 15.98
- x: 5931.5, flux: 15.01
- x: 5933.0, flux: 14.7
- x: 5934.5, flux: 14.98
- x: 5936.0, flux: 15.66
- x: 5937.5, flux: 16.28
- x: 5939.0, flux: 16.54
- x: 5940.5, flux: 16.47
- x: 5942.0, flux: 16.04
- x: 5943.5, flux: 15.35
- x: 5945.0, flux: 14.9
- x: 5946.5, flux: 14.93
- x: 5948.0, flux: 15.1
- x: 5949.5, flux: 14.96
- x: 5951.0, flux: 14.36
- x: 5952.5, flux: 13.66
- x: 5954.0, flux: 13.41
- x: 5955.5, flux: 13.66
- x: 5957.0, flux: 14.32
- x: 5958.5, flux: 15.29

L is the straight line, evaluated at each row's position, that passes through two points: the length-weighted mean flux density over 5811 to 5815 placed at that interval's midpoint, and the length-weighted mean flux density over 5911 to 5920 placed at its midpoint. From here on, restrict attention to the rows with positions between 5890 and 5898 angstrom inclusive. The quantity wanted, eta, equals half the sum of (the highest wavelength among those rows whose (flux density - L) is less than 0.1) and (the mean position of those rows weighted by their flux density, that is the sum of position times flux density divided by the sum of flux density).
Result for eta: 5894.1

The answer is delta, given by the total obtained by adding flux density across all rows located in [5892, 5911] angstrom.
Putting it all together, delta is 199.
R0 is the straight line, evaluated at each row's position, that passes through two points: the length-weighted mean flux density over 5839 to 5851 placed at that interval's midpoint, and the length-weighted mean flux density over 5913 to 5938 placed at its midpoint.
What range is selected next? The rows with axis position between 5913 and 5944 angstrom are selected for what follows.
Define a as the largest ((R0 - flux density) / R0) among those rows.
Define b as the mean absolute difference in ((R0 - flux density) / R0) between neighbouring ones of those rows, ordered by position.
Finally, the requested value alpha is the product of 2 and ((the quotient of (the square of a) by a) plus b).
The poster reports 0.30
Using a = 0.12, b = 0.0290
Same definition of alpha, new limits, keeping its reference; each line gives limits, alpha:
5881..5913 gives 0.49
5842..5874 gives 0.14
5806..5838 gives 0.36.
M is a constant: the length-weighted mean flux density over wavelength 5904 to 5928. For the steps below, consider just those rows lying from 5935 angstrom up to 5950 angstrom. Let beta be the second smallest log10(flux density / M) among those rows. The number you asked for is -0.03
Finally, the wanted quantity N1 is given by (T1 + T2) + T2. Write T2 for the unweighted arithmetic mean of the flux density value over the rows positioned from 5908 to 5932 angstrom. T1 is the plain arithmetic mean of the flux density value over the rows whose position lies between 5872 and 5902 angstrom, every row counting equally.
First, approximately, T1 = 15.9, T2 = 16.2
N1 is 48.2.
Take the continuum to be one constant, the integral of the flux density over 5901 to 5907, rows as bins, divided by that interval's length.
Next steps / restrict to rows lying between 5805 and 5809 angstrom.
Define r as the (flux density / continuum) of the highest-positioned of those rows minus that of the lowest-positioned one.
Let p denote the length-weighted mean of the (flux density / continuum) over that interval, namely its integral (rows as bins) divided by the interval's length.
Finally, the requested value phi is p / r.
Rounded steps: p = 1.17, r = -0.15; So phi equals -8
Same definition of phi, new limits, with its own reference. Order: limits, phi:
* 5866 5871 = -51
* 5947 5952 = -20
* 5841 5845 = 11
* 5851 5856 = 13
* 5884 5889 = -45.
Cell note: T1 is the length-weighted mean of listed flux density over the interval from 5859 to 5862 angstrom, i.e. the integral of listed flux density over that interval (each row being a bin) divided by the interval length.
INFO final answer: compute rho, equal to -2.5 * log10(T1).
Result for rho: -3.13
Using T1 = 17.9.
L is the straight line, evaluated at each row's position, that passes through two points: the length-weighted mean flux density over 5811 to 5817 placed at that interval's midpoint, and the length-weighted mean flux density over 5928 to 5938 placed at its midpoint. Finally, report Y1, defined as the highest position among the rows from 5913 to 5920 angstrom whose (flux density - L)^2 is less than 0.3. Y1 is 5915.0 angstrom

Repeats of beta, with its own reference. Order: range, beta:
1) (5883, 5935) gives -0.07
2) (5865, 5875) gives 0.00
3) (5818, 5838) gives -0.04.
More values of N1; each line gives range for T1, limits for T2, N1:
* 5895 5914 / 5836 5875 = 50.2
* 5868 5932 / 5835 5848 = 49.7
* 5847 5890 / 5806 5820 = 50.4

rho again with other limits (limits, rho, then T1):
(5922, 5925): -3.11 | 17.6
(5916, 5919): -3.08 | 17.1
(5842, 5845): -3.07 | 16.9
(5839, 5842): -3.01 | 16.0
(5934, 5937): -2.97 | 15.4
